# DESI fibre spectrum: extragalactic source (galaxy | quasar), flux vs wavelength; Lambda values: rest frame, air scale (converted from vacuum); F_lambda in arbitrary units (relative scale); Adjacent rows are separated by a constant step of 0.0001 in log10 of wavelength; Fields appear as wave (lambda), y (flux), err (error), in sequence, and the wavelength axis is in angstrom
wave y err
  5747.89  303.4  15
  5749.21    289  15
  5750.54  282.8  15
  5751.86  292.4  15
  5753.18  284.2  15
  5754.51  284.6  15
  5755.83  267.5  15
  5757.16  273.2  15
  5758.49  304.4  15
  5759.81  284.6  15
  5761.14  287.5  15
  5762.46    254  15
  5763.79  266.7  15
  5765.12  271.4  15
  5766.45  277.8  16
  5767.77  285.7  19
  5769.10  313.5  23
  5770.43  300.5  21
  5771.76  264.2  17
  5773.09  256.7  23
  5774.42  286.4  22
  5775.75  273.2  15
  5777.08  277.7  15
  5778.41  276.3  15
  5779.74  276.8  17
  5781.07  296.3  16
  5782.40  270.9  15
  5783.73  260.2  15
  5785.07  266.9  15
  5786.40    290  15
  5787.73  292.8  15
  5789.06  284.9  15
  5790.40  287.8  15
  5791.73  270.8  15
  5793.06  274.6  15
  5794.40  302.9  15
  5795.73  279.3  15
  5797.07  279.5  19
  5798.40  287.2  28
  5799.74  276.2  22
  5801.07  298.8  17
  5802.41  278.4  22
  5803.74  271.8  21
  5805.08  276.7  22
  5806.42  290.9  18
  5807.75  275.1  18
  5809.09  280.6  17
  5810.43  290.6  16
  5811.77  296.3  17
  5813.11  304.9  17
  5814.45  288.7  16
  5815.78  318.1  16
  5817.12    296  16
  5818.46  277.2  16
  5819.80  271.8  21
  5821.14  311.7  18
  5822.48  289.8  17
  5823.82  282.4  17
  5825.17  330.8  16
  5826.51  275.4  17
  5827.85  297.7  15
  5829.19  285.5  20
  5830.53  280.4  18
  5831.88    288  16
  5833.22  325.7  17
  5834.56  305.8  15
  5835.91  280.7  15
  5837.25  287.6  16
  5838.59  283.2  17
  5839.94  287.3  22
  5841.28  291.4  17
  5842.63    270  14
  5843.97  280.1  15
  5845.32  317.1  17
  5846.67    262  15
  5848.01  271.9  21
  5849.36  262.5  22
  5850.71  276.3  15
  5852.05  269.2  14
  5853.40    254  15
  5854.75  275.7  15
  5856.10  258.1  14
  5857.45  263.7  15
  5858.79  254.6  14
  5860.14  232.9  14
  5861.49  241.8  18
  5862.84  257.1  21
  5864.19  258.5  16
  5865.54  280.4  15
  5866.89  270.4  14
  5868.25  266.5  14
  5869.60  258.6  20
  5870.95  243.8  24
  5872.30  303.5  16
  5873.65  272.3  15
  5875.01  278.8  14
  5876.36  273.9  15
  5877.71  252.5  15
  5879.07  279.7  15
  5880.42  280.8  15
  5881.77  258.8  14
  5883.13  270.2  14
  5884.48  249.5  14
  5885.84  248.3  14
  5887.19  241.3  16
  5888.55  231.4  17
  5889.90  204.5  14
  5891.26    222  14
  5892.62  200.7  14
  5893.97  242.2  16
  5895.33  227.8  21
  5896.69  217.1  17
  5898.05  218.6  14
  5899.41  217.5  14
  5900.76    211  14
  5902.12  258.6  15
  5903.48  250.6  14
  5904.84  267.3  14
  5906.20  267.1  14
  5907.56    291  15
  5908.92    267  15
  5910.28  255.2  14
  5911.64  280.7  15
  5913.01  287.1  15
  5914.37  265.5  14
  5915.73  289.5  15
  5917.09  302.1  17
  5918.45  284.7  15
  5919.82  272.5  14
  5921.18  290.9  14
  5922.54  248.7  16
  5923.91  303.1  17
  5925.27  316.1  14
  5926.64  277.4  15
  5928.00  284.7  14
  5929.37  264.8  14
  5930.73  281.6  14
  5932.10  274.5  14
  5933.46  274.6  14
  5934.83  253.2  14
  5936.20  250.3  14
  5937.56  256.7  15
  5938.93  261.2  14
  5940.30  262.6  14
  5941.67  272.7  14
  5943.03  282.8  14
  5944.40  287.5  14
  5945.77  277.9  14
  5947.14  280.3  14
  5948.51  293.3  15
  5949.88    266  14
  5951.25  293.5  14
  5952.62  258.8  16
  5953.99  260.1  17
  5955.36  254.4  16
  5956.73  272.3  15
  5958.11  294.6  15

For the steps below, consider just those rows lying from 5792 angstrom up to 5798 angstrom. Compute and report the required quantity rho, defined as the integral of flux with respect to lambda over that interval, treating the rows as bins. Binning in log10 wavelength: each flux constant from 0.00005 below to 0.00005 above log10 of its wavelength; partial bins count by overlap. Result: 1701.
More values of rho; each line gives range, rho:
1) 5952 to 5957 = 1304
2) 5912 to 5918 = 1714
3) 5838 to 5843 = 1417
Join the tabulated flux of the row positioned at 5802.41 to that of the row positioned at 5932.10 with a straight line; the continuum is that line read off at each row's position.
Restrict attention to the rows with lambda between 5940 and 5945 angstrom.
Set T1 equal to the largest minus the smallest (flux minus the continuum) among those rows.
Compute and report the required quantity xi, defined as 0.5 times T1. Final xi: 13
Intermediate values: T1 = 25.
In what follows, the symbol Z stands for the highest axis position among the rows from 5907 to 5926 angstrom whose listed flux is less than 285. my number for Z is 5922.54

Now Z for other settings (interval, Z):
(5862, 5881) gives 5880.42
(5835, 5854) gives 5853.40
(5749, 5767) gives 5766.45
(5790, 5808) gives 5807.75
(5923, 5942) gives 5941.67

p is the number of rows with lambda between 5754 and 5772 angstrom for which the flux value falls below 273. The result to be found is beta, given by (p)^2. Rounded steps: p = 5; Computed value 25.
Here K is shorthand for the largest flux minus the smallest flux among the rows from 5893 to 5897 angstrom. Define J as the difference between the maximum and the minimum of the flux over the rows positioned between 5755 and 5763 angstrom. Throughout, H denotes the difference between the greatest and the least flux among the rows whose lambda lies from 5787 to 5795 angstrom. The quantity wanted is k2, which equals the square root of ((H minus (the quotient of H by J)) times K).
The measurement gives 28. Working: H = 32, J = 50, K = 25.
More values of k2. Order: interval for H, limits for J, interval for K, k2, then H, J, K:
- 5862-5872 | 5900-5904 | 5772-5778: 33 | 37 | 48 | 30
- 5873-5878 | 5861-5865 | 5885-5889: 20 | 26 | 17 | 17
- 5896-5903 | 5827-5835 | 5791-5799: 39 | 48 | 45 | 32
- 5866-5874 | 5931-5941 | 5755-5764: 54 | 60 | 24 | 50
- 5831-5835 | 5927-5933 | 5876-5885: 33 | 38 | 20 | 31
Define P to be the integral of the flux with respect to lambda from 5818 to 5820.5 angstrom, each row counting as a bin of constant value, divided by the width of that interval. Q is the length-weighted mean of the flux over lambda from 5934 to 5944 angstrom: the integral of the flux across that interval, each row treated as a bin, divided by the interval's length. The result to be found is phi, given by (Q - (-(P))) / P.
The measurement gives 1.96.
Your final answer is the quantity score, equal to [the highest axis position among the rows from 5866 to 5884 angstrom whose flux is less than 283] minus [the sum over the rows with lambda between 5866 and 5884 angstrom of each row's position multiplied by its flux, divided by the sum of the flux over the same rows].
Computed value 8.1 angstrom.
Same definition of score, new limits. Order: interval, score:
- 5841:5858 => 8.2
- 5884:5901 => 8.3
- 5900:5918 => 5.1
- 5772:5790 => 3.9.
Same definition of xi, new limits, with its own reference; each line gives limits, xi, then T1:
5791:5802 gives 16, 32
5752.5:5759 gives 18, 37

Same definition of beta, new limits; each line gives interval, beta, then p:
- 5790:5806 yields 4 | 2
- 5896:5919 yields 121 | 11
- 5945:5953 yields 4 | 2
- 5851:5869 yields 121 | 11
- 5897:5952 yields 400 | 20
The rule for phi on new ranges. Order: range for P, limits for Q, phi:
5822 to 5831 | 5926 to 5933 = 1.95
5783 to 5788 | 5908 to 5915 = 1.98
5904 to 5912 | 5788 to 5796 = 2.05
